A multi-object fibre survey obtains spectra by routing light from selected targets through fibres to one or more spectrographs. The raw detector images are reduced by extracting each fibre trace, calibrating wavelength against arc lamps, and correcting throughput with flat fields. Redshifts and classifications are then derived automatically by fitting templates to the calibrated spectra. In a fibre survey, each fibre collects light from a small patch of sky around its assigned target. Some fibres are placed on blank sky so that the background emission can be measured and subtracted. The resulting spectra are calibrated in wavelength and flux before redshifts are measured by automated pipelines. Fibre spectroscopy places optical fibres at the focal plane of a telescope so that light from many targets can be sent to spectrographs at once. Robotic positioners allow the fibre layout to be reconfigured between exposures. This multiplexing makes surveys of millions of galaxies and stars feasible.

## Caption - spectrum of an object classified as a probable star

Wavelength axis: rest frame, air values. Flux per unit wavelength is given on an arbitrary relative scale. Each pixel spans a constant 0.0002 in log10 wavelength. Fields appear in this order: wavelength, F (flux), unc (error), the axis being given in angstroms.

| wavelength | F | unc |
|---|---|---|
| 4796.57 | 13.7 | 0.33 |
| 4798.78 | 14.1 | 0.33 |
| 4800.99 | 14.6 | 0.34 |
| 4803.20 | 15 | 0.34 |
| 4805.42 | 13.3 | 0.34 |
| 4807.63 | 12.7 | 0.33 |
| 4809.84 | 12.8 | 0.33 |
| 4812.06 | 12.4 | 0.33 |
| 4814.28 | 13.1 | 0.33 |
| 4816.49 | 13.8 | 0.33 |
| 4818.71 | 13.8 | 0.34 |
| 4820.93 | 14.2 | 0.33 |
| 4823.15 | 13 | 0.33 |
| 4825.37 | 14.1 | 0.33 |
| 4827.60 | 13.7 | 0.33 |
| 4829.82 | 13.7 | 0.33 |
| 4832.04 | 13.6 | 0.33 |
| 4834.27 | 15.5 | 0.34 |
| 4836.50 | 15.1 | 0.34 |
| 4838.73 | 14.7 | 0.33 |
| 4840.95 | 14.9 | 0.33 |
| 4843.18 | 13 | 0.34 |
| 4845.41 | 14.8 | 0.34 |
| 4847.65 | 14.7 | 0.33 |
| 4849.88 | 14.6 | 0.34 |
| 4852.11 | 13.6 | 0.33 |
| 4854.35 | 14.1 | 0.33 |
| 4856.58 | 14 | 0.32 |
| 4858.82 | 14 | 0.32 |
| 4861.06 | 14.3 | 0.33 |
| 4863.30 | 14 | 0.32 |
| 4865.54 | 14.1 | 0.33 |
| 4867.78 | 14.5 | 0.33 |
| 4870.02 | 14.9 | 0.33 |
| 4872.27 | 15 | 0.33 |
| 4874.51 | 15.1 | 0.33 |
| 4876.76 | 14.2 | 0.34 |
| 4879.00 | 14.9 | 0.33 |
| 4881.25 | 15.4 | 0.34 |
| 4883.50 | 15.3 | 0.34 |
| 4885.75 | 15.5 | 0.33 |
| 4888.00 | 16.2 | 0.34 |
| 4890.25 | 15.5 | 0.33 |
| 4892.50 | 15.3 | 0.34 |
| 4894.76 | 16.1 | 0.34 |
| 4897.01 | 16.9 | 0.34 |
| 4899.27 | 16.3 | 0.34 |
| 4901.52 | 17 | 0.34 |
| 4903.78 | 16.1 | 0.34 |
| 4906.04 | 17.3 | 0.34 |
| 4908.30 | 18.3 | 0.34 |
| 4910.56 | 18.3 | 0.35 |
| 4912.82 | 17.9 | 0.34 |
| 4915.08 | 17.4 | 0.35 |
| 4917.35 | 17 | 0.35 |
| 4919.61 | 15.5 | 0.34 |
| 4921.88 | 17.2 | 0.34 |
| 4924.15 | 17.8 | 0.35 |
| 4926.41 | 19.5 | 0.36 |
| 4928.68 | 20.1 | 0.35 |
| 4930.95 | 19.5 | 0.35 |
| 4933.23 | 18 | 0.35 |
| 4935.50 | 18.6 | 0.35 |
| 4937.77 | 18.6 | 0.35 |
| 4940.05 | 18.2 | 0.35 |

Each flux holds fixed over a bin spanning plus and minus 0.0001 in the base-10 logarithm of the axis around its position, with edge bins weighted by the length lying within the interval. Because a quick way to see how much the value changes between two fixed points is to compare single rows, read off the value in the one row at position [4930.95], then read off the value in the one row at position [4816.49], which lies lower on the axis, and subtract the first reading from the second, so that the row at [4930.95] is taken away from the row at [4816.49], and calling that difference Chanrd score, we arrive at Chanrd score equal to -5.7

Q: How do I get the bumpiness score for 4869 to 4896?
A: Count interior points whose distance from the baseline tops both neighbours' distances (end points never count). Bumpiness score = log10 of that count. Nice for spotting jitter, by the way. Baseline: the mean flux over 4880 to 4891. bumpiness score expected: 0.48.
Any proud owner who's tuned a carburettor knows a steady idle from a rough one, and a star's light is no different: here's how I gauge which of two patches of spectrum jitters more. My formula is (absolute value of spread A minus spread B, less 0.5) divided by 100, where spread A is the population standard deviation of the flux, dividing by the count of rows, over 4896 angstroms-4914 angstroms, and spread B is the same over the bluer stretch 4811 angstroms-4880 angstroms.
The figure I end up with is -0.004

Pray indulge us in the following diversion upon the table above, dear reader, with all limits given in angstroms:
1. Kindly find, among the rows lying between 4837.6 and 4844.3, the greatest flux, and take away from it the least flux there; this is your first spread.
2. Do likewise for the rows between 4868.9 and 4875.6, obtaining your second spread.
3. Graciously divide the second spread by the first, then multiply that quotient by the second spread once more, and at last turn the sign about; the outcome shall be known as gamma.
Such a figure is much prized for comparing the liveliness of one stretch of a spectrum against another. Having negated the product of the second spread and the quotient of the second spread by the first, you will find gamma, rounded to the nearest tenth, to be 0.0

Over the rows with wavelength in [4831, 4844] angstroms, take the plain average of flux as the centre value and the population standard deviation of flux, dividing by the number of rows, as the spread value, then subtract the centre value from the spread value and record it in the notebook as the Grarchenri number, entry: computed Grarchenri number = -14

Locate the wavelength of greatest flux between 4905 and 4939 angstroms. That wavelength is 4928.68 angstroms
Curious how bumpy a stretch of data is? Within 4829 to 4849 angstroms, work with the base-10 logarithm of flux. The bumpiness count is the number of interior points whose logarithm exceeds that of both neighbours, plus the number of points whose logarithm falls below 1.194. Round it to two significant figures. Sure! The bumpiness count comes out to 12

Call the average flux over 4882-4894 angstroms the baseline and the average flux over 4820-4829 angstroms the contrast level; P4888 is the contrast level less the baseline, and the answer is -1.8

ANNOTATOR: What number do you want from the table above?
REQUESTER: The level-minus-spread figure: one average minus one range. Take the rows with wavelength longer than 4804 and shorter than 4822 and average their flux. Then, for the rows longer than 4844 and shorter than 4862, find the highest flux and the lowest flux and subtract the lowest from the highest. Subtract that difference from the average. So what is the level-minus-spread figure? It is 12.1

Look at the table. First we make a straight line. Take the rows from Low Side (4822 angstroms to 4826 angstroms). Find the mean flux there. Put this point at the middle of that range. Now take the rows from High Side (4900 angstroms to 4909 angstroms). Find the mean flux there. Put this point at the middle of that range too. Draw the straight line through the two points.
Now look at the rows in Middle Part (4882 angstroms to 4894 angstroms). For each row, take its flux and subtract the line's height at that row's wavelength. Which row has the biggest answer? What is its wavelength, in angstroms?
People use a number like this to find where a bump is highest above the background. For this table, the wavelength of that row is 4888.00 angstroms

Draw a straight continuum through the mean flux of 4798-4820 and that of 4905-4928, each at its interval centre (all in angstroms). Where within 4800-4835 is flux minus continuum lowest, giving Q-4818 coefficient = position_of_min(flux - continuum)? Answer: 4812.06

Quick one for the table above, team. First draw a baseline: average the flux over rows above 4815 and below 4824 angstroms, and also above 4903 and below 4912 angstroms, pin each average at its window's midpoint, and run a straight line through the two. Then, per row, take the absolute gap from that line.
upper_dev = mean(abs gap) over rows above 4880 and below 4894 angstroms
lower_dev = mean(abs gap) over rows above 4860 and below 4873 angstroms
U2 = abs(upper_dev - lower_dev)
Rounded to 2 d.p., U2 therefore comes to 0.19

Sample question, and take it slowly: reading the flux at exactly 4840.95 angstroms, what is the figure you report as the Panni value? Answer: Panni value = 14.9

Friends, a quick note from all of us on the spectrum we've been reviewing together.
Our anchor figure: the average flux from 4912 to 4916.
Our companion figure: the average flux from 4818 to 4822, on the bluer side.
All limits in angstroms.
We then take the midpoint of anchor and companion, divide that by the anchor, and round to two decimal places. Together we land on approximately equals 0.90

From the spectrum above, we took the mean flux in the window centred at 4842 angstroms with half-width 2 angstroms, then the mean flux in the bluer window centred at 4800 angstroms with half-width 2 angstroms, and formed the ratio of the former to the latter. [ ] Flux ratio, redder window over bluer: 0.97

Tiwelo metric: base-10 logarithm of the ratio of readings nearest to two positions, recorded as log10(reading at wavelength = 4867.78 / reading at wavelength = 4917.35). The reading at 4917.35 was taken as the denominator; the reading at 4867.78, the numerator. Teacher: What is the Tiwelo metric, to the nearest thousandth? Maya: -0.069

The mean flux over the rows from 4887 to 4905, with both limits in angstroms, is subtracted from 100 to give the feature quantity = 84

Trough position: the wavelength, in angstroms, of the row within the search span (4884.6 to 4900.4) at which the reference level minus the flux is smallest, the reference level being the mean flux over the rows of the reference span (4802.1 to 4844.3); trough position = 4897.01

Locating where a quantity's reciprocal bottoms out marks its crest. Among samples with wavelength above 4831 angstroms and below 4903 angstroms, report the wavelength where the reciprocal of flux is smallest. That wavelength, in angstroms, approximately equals 4901.52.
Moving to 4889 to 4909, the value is 4908.30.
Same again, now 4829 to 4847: 4834.27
